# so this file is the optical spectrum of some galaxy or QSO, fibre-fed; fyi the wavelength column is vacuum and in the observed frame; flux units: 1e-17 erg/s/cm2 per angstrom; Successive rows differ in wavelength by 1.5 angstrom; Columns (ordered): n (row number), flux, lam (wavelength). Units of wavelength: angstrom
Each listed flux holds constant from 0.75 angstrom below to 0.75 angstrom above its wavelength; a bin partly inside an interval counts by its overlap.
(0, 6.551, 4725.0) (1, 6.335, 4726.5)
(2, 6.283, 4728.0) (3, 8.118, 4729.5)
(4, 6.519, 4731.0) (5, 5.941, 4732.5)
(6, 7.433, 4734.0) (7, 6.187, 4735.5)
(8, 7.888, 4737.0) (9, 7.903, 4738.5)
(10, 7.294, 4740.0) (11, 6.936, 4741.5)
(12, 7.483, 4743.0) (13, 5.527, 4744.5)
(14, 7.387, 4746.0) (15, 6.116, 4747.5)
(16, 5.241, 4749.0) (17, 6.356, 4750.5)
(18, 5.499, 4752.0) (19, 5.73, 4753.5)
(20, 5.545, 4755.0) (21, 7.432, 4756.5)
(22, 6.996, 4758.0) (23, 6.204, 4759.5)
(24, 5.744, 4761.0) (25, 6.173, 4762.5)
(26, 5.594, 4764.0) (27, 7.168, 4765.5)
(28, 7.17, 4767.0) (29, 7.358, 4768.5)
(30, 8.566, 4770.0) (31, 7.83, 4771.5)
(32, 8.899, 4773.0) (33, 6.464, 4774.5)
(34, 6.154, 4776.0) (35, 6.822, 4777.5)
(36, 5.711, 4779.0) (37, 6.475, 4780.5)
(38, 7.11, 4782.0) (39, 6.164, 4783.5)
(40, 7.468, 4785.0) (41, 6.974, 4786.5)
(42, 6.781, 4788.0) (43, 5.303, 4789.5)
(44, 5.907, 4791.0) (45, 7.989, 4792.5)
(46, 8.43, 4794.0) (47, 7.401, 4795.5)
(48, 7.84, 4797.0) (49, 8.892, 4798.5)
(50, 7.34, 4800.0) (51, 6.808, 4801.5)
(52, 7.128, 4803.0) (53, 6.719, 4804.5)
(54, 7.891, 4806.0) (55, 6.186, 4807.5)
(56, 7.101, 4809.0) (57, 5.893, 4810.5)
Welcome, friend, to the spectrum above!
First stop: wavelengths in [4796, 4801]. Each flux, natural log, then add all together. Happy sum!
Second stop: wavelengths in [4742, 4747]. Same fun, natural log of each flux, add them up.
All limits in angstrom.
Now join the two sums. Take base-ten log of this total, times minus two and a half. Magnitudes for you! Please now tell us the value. -2.69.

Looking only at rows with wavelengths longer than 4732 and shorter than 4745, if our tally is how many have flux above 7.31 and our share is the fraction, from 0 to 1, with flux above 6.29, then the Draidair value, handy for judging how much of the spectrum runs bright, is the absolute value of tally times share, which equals 2.7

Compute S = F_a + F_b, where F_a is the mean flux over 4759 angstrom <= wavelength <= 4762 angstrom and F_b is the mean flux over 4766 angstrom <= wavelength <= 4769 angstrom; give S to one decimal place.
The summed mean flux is 13.2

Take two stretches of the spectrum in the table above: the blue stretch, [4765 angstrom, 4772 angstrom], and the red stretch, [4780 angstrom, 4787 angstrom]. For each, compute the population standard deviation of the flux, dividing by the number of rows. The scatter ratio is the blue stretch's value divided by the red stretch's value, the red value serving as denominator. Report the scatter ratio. 1.1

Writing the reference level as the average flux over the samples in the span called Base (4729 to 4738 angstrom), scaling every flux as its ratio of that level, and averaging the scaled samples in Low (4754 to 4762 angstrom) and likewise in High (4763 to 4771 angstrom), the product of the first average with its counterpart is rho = 0.93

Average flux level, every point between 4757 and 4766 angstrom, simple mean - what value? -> 6.3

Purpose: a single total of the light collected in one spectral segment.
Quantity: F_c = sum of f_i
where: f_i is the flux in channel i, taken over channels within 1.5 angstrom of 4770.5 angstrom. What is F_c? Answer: 16.4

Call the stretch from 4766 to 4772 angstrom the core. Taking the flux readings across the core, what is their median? 7.59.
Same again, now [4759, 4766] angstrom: 6.17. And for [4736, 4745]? 7.39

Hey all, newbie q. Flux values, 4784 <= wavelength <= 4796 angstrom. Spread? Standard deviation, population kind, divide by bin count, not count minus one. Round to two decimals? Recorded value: 0.97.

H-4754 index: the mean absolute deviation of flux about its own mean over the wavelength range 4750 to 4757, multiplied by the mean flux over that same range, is 3.8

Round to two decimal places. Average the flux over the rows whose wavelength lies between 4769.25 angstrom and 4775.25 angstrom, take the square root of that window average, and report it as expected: 2.82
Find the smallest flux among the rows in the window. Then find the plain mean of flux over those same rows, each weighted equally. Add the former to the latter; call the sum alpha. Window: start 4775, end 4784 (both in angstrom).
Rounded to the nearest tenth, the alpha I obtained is 12.1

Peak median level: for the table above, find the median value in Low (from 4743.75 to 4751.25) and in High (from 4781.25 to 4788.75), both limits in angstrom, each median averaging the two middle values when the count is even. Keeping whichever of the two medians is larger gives 6.97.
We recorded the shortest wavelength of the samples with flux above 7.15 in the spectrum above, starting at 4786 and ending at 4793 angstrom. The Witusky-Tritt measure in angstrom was 4792.5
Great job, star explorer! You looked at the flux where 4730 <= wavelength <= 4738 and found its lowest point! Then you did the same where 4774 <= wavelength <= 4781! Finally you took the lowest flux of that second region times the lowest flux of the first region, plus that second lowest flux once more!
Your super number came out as 39.6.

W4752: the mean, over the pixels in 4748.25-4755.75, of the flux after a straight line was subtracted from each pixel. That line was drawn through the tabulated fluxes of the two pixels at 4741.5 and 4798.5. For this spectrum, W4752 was -1.62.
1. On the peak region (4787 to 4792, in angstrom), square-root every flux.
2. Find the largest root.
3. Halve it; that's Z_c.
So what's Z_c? 1.30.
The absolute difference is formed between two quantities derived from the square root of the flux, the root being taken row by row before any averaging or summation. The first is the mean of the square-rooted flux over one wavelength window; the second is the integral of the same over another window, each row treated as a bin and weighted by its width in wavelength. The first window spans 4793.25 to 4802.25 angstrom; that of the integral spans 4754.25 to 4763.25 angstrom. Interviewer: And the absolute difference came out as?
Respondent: 19.9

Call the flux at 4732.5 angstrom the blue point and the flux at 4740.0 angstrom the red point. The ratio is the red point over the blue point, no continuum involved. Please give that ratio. 1.23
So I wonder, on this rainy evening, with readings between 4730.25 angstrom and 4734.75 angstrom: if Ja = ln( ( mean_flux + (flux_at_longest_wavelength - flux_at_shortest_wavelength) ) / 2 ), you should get 1.33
